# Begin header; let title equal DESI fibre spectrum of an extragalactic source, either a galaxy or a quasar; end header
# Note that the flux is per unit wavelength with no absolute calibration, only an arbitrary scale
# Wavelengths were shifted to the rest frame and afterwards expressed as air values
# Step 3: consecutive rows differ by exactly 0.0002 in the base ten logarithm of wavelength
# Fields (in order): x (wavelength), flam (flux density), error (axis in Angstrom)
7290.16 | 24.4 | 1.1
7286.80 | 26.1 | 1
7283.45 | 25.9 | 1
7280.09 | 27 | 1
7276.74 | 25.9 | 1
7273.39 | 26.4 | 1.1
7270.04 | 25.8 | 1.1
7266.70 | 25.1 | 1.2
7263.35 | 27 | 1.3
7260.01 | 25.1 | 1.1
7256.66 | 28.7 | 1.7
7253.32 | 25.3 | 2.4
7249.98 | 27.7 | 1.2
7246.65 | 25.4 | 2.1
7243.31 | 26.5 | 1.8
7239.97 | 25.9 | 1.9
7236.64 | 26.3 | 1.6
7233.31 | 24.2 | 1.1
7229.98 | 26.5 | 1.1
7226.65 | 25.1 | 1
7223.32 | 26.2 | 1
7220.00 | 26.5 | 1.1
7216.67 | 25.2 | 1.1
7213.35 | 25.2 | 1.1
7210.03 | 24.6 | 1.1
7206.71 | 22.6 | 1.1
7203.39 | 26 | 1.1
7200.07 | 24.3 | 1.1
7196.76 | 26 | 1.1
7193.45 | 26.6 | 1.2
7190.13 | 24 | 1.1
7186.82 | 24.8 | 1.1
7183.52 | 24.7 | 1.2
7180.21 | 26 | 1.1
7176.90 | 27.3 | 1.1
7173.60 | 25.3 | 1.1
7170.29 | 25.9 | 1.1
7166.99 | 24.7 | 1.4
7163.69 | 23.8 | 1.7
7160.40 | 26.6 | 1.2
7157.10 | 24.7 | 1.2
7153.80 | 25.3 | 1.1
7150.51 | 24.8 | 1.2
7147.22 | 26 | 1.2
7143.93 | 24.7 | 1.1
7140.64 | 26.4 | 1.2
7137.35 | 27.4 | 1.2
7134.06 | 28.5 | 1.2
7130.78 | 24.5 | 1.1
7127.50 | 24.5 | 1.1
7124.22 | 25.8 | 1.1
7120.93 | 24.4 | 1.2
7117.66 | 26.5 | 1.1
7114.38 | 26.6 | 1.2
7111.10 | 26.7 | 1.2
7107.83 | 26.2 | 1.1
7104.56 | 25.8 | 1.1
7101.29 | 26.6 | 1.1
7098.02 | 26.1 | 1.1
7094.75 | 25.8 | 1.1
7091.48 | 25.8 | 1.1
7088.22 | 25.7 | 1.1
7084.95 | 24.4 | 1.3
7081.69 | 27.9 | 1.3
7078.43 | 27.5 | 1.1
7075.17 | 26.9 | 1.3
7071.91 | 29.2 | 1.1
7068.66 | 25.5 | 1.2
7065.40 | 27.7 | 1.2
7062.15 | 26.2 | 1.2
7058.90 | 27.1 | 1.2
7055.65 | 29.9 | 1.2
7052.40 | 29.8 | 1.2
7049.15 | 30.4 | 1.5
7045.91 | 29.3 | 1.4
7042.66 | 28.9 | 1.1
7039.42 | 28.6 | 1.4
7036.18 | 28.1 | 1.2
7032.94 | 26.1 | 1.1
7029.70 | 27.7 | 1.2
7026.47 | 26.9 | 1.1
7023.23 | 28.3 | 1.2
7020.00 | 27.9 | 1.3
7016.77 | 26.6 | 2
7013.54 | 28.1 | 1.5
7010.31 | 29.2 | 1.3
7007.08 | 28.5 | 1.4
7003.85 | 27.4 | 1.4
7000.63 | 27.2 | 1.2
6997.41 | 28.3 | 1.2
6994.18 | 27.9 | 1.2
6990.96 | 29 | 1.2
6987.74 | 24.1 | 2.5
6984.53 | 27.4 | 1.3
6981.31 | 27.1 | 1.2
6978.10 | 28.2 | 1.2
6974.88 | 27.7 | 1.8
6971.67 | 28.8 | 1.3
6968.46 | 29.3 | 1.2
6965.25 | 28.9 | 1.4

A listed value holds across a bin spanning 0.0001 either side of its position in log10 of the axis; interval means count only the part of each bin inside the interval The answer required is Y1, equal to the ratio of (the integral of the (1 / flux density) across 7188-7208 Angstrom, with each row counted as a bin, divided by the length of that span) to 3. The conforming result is 0.0134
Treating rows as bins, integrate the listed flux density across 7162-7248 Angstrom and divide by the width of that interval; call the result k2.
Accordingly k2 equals 25.4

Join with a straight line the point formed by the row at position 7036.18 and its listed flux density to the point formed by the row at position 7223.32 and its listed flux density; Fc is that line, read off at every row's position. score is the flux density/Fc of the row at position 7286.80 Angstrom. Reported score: 1.02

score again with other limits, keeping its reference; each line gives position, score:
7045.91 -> 1.05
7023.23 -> 1.00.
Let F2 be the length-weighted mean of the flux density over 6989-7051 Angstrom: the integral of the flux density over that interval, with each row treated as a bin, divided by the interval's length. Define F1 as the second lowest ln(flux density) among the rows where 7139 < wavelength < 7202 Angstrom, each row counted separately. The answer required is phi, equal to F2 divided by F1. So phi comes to 8.8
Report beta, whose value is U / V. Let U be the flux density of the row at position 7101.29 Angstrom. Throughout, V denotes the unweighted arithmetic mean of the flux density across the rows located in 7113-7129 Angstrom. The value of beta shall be 1.04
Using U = 26.6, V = 25.6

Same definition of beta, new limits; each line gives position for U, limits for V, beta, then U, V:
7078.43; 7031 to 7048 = 0.98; 27.5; 28.2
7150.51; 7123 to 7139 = 0.95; 24.8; 26.1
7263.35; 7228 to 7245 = 1.04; 27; 25.9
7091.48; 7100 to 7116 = 0.98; 25.8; 26.4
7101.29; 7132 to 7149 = 1.00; 26.6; 26.6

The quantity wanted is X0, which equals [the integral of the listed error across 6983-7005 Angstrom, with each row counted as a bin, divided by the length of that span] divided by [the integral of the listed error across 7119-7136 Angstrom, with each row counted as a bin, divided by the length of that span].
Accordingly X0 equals 1.25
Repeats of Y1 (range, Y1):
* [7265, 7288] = 0.0128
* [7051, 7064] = 0.0119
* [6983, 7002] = 0.0122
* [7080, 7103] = 0.0128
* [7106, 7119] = 0.0126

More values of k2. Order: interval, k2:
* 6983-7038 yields 27.6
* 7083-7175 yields 25.7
